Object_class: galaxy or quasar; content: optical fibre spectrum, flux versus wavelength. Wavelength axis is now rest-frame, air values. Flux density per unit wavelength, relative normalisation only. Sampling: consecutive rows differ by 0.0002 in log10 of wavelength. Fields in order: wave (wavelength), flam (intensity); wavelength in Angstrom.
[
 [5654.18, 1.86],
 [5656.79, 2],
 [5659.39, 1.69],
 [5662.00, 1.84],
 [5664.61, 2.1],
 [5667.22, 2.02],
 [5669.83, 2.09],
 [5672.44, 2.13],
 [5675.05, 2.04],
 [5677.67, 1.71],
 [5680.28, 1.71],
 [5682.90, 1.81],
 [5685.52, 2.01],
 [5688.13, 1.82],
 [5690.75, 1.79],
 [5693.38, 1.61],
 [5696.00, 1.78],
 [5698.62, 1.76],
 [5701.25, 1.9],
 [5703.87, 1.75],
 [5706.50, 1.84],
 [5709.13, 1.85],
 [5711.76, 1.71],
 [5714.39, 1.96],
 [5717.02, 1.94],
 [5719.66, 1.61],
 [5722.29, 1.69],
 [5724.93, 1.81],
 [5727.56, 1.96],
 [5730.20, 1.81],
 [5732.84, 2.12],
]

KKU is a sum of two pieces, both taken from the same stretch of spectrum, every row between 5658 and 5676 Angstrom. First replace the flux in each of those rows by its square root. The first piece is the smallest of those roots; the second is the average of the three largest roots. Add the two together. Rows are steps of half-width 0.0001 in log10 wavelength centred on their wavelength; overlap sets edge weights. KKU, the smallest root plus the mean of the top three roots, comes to 2.75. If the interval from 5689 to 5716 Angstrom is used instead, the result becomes 2.65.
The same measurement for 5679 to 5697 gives 2.64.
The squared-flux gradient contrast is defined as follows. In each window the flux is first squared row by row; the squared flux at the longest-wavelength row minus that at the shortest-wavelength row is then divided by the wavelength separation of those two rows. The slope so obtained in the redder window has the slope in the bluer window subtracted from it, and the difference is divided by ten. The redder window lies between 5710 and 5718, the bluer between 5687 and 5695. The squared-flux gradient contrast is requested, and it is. 0.030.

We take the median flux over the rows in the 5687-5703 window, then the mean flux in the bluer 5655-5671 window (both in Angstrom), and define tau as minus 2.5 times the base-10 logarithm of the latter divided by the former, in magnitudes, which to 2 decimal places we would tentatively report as -0.10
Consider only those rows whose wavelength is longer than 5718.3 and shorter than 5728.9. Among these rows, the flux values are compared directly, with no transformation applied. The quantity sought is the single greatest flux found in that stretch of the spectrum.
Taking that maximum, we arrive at 1.96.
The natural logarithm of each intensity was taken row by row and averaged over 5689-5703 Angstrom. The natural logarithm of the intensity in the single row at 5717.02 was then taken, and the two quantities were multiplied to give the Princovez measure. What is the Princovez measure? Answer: 0.377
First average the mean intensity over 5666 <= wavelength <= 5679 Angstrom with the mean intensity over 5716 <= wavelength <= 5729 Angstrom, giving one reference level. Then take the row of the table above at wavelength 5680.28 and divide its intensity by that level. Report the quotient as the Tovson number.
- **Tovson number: 0.90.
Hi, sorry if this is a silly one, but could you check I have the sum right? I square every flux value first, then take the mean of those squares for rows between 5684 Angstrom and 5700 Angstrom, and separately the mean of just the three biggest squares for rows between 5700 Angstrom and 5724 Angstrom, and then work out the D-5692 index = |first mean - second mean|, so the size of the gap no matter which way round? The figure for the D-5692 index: 0.50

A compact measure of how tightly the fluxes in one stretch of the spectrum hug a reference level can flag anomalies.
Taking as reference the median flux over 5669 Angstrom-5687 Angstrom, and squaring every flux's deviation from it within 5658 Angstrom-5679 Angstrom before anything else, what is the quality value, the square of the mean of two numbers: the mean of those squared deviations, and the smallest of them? 0.0002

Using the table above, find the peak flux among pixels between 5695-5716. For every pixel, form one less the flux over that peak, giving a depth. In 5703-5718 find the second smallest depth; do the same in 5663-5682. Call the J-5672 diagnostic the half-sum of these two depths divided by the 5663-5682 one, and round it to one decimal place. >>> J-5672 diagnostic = 0.4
